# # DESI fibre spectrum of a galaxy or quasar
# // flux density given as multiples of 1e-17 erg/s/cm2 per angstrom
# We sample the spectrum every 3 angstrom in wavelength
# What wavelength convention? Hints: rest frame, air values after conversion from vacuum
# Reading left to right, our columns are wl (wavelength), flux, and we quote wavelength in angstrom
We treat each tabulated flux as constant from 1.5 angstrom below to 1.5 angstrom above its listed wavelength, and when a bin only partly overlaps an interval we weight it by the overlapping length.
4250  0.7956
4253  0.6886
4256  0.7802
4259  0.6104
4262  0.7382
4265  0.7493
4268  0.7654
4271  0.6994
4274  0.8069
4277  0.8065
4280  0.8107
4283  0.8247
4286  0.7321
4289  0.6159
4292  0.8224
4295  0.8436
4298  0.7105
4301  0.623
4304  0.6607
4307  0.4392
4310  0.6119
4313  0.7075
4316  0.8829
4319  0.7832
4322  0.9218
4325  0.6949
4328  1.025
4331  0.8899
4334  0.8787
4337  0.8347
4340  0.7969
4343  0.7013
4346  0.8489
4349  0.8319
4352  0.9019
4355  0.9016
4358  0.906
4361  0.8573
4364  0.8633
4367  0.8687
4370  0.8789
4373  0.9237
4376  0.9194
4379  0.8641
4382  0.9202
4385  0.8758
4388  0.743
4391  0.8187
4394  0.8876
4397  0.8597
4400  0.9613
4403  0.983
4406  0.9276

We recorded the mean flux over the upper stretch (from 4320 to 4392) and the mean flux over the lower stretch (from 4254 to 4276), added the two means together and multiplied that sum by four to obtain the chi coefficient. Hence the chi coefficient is 6.39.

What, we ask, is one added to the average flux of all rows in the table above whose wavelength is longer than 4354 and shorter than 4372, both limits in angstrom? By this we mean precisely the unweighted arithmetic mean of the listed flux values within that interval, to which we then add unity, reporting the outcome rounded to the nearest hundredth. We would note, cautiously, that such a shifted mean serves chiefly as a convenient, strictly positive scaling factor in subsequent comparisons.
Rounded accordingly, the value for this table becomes 1.88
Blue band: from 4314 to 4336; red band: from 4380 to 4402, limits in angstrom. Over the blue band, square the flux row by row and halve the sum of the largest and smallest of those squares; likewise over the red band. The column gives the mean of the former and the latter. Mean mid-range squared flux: 0.75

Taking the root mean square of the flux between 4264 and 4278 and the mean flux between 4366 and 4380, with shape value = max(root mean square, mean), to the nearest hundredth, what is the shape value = 0.89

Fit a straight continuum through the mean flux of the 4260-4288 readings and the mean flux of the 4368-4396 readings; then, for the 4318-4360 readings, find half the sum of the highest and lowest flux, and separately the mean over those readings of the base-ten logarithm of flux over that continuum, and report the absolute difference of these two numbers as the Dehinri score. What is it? 0.85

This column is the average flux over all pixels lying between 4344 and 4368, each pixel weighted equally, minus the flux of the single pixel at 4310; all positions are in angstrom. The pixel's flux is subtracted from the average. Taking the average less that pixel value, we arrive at 0.26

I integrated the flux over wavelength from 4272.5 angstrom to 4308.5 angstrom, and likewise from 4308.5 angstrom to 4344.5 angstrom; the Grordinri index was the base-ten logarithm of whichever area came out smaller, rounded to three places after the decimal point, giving 1.416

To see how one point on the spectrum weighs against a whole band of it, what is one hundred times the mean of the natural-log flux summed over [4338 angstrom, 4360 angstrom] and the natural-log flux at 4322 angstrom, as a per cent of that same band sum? 53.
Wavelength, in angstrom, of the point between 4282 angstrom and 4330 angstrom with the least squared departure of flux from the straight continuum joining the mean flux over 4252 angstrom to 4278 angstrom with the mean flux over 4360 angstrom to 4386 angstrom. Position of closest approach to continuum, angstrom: 4319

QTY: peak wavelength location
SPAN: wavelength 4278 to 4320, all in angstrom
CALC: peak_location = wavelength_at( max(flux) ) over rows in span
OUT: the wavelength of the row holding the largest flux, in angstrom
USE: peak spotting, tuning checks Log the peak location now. 4316 angstrom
